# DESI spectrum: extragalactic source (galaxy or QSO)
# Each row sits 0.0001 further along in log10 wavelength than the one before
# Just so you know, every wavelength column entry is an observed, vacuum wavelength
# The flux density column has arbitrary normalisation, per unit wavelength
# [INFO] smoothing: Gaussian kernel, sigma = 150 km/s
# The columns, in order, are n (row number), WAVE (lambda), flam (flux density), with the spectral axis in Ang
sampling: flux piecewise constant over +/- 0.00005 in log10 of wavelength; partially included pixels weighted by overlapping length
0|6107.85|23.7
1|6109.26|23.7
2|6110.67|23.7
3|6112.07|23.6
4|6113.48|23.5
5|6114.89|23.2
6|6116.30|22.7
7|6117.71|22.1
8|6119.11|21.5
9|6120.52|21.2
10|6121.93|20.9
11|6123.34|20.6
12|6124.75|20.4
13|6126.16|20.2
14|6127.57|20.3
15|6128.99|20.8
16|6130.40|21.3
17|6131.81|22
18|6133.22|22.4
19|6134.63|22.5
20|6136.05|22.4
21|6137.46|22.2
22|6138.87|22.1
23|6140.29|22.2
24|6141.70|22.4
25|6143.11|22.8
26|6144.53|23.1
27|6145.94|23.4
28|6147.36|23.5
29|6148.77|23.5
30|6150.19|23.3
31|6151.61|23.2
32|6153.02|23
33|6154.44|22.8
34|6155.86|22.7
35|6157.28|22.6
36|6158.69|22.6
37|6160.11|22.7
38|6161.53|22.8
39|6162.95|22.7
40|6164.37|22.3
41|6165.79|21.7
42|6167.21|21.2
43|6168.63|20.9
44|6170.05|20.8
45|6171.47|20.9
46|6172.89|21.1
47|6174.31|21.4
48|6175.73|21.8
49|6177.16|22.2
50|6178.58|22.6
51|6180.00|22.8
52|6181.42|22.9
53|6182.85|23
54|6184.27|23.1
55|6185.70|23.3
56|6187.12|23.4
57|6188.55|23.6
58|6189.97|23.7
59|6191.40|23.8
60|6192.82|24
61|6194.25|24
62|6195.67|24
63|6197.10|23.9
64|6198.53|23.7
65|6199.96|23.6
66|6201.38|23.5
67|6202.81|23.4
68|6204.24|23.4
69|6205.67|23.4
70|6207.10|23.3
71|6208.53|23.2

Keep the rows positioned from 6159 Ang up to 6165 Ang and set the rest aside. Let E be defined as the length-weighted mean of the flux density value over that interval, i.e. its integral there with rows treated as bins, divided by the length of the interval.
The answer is 22.6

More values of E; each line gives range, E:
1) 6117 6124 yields 21.3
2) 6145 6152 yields 23.4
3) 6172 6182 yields 22.1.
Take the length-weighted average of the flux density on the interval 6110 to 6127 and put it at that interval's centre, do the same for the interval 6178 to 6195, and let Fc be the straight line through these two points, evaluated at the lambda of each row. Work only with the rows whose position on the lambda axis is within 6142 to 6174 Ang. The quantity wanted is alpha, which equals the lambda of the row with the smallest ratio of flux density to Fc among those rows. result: 6170.05 Ang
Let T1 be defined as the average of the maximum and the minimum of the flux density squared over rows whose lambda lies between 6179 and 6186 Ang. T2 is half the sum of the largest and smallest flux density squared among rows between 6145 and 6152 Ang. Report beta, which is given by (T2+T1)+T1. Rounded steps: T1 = 531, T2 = 545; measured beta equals 1608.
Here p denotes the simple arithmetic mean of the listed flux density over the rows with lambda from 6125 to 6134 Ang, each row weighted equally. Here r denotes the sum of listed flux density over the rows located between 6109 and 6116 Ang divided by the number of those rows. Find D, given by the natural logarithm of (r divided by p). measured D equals 0.11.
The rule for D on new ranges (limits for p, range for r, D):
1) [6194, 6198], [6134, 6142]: -0.07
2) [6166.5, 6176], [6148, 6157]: 0.09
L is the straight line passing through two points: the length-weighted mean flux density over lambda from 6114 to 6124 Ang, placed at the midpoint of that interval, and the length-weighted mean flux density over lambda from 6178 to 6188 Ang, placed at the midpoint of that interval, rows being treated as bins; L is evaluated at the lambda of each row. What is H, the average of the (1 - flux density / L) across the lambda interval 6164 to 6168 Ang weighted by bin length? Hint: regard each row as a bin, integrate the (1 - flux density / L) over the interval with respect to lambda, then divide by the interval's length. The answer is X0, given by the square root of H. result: 0.21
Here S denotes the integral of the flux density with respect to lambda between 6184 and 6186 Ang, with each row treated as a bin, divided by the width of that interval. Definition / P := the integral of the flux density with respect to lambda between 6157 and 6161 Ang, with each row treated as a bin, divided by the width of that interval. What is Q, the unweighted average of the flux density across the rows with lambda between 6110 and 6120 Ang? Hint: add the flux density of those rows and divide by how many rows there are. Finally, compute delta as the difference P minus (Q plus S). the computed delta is -23.4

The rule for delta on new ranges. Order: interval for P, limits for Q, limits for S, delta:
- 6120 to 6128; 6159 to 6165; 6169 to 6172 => -22.9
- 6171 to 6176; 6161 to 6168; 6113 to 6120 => -23.4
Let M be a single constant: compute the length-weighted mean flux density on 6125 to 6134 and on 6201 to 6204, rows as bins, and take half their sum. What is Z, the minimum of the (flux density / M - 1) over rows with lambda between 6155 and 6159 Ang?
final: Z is 0.01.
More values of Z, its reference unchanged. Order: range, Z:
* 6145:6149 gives 0.05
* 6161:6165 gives 0.00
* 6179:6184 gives 0.02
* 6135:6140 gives -0.01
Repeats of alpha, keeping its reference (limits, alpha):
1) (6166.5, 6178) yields 6170.05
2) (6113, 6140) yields 6126.16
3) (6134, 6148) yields 6138.87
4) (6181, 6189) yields 6181.42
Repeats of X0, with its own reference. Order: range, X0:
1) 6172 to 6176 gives 0.25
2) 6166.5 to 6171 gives 0.28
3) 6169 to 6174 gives 0.28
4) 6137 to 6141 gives 0.01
